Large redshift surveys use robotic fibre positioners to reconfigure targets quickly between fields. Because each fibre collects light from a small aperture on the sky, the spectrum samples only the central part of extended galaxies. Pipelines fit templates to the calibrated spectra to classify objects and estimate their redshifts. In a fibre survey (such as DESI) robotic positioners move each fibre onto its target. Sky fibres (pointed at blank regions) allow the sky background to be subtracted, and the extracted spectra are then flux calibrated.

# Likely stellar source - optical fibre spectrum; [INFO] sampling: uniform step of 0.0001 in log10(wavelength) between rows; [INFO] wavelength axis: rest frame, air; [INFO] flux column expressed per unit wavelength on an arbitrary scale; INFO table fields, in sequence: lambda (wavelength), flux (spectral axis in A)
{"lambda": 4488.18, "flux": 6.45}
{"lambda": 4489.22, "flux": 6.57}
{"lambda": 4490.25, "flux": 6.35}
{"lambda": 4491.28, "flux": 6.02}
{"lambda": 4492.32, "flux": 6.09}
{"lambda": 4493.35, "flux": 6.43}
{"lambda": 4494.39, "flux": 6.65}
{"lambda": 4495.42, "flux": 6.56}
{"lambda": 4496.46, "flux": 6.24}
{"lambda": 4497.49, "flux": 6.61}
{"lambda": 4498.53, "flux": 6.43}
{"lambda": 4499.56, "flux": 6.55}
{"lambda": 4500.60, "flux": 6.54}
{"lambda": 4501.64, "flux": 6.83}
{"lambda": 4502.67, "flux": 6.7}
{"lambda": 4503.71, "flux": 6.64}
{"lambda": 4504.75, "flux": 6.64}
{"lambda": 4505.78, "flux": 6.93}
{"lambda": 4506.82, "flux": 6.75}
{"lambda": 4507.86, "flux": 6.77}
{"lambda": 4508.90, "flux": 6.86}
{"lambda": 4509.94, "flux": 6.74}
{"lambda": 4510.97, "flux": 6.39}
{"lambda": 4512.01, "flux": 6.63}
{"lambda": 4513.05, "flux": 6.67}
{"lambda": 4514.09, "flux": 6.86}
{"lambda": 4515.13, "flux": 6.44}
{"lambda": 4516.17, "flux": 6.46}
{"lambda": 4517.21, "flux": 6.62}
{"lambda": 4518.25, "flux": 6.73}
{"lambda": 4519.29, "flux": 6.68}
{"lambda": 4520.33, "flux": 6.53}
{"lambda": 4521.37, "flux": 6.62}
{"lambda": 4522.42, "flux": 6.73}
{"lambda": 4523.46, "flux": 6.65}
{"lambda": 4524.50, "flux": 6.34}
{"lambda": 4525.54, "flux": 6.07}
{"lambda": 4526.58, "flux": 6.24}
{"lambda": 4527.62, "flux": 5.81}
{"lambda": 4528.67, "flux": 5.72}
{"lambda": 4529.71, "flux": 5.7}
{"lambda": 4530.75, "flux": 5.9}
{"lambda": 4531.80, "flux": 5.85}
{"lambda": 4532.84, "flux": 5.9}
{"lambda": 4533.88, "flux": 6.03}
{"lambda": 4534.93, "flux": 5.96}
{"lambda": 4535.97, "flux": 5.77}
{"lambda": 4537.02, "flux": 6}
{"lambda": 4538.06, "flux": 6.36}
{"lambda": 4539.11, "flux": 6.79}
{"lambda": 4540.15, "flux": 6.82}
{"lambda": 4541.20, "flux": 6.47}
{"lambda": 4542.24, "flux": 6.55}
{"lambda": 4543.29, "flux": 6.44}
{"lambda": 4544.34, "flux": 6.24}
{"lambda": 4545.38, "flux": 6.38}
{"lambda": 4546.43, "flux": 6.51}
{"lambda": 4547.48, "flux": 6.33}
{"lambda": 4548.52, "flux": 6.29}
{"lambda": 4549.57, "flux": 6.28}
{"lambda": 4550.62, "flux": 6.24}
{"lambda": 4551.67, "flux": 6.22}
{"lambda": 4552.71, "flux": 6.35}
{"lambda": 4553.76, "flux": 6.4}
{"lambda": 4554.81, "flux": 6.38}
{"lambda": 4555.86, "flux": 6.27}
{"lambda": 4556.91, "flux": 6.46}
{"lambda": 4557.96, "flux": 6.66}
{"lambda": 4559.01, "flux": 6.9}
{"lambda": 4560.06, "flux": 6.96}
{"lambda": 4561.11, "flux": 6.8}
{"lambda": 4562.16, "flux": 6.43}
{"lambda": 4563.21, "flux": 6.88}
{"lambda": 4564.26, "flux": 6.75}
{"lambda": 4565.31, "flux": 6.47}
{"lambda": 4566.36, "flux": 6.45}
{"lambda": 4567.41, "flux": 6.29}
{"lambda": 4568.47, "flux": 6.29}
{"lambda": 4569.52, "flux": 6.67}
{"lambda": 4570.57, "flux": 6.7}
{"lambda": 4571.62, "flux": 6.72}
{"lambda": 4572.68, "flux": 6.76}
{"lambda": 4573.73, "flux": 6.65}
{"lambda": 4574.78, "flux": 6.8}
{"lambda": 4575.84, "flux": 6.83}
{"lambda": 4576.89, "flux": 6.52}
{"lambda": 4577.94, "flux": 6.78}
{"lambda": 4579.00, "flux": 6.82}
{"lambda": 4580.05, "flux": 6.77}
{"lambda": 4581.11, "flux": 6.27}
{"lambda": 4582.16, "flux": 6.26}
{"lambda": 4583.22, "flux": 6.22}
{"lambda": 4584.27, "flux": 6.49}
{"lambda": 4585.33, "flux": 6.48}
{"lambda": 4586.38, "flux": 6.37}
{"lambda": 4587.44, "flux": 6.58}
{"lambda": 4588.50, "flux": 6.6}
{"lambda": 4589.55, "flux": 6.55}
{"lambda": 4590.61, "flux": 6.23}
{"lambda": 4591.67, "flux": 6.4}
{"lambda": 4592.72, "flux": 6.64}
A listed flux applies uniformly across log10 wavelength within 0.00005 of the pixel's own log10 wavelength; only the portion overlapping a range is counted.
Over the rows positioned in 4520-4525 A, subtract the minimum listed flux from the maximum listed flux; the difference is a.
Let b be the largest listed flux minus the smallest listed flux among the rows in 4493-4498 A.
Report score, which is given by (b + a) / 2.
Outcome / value 0.40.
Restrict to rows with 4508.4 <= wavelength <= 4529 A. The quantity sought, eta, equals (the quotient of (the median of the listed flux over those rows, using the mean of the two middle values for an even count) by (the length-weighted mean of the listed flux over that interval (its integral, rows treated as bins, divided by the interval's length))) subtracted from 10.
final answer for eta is 8.98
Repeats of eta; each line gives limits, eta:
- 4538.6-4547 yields 9.01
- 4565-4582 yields 8.99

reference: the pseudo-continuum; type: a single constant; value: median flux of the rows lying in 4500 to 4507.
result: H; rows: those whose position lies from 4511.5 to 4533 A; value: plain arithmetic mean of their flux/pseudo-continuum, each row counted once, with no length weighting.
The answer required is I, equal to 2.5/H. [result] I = 2.64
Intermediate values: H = 0.946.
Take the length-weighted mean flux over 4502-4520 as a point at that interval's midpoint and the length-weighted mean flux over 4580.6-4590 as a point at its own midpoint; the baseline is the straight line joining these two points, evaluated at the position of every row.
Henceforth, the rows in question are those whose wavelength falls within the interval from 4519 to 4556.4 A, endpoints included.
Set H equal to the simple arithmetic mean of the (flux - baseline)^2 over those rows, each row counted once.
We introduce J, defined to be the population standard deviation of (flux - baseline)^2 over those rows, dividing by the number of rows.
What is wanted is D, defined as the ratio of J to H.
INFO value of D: 1.3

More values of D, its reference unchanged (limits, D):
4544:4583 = 0.8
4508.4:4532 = 1.5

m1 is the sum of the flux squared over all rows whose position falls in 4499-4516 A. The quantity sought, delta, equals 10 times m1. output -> 7151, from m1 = 715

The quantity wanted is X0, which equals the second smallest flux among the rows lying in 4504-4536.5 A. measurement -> 5.72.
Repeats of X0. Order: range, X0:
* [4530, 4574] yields 5.85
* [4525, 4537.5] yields 5.72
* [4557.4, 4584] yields 6.26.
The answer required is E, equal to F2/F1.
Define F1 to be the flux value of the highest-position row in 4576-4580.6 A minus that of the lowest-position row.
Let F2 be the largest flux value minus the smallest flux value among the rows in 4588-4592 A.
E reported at 1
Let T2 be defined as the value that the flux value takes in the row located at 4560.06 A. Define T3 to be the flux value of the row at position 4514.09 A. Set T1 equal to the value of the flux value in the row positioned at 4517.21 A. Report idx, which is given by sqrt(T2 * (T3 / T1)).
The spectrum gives 2.69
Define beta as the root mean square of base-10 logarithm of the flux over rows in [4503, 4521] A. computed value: 0.824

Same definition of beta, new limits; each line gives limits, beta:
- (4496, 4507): 0.821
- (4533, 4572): 0.809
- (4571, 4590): 0.818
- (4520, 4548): 0.795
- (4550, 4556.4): 0.800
